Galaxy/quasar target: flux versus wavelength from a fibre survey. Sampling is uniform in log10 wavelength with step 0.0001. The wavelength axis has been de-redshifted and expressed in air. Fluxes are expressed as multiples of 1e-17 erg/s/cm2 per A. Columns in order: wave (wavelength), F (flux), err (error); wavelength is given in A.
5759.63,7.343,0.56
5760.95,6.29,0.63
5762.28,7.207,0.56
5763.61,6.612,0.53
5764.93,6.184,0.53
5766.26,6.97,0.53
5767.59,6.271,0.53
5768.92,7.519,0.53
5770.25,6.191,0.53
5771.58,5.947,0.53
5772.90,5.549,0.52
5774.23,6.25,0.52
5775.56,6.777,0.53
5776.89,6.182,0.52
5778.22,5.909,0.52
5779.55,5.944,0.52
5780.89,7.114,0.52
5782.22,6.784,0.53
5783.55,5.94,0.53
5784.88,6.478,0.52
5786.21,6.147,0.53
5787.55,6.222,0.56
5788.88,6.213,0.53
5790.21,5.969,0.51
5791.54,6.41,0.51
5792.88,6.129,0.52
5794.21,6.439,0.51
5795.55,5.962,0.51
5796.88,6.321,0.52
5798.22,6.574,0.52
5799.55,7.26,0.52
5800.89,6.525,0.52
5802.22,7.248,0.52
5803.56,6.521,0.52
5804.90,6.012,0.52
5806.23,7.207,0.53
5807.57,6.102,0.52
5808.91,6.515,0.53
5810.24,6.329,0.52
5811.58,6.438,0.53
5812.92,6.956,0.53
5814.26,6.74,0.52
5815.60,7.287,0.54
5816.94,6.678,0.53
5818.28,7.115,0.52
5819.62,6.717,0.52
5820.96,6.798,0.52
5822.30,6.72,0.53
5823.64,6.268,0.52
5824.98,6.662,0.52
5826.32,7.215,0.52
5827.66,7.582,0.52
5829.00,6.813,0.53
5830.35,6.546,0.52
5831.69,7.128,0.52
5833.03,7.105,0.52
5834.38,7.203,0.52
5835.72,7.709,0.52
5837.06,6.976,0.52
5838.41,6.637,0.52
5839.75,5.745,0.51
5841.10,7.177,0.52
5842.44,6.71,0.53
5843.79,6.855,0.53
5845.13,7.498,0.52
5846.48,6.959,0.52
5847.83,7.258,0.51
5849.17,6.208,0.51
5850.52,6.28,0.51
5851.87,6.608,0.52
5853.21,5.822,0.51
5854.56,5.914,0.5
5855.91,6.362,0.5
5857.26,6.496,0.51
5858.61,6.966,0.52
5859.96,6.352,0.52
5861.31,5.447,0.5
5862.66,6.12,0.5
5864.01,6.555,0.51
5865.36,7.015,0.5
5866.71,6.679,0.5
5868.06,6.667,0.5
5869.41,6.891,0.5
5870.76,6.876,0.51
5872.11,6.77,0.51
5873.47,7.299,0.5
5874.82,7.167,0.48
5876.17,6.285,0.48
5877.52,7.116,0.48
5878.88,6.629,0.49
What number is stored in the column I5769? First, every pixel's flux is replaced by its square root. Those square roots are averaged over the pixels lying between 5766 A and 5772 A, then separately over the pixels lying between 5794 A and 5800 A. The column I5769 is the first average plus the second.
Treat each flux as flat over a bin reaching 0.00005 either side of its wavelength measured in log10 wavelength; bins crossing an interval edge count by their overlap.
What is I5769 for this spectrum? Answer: 5.11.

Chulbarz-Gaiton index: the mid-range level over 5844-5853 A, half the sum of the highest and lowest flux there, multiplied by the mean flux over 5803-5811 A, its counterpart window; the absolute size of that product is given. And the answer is 44.2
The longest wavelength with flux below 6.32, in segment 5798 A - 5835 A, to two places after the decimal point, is 5823.64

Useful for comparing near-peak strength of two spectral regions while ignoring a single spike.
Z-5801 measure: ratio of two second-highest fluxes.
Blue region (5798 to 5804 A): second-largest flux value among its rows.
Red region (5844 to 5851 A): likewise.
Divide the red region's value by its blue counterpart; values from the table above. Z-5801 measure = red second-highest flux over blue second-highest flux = 1.00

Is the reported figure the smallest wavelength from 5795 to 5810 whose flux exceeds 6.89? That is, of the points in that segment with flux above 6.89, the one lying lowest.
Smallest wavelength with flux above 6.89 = 5799.55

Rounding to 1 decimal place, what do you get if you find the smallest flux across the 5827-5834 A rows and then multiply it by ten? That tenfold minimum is 65.5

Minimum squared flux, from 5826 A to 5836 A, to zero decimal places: 43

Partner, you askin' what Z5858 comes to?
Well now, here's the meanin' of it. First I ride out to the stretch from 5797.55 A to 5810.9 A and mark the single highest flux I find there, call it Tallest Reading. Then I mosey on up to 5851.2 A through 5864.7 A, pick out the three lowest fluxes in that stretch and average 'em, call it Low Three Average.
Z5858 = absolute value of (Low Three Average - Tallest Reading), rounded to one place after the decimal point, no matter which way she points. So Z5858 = 1.5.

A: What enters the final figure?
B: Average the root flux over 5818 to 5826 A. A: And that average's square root 1.610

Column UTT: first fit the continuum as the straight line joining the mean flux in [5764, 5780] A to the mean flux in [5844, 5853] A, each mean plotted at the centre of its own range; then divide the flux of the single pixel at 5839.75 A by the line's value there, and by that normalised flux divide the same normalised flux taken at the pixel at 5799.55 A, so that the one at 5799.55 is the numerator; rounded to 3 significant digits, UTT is 1.31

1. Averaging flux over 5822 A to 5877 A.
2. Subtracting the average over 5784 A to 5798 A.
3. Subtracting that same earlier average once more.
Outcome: -5.7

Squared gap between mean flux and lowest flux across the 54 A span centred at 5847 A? 1.6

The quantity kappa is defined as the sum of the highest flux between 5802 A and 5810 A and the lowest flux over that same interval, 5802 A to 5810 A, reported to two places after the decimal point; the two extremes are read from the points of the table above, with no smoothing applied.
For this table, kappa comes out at 13.26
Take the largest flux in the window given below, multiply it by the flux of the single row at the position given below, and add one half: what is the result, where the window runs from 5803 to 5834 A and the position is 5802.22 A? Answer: 55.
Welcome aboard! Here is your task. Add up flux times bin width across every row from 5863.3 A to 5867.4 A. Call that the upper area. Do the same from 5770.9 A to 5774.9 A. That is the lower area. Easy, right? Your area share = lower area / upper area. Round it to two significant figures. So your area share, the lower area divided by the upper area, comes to 0.86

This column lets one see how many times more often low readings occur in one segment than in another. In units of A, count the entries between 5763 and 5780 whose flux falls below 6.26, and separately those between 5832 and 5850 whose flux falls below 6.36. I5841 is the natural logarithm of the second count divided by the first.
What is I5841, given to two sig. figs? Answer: -1.4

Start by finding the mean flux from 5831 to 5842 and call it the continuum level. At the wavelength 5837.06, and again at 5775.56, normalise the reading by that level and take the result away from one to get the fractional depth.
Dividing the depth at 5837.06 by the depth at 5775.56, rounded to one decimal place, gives -0.1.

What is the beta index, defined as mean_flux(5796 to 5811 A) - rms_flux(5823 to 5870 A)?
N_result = -0.12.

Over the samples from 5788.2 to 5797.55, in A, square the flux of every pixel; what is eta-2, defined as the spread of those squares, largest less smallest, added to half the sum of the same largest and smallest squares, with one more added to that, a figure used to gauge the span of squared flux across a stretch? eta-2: 45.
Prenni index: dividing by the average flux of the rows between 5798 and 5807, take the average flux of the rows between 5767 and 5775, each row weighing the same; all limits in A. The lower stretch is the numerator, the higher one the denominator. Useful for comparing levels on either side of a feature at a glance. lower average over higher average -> 0.930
